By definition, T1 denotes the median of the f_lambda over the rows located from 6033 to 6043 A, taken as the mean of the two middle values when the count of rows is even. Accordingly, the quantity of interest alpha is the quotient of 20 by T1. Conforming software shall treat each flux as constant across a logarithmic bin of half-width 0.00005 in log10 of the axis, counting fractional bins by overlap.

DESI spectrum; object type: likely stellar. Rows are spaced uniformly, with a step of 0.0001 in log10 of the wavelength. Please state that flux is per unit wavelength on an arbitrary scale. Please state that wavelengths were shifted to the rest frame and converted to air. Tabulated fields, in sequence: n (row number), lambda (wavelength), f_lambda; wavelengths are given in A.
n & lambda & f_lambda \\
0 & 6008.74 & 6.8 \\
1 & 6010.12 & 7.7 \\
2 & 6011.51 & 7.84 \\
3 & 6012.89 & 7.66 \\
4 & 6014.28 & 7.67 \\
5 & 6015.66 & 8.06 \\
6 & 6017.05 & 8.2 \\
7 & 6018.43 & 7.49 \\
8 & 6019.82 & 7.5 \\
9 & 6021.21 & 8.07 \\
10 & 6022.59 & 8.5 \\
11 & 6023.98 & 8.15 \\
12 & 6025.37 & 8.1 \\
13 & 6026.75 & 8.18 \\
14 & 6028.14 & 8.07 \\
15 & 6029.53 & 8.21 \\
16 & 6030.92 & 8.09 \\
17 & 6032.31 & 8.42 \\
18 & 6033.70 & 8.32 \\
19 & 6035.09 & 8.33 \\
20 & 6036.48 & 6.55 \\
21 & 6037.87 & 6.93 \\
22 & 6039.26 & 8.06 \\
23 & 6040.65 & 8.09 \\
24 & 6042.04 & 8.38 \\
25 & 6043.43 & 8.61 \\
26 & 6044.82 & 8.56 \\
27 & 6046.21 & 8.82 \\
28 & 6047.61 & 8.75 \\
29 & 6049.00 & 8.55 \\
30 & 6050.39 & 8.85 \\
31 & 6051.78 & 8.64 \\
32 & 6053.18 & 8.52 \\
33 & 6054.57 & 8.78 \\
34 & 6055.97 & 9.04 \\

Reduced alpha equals 2.47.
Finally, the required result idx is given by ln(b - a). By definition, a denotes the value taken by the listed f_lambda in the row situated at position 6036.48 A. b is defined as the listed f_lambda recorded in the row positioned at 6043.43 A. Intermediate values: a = 6.55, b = 8.61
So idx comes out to 0.7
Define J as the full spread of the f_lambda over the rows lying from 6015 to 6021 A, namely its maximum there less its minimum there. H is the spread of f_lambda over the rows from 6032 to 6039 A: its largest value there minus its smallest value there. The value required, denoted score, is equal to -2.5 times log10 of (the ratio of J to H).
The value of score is 1.1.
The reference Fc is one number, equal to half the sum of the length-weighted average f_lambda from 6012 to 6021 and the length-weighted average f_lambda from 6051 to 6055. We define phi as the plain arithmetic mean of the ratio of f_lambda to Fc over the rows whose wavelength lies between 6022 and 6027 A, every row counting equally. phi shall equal 1.00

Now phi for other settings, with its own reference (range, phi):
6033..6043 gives 0.95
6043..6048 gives 1.06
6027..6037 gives 0.97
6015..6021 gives 0.95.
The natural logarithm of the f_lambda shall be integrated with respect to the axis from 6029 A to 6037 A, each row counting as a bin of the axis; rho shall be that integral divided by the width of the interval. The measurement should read 2.08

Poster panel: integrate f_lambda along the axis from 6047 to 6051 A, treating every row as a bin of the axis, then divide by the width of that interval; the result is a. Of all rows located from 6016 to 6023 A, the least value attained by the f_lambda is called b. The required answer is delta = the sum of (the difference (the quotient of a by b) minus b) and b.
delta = 1.16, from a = 8.7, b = 7.49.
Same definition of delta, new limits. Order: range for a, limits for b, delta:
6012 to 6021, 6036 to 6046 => 1.19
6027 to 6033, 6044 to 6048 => 0.96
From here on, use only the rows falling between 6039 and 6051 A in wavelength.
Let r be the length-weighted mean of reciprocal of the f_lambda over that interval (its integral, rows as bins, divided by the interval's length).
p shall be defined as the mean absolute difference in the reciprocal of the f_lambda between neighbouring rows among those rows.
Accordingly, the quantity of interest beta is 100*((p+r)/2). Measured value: 6.0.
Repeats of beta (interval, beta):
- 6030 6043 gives 6.8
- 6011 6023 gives 6.6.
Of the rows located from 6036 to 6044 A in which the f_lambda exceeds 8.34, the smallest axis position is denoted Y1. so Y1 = 6042.04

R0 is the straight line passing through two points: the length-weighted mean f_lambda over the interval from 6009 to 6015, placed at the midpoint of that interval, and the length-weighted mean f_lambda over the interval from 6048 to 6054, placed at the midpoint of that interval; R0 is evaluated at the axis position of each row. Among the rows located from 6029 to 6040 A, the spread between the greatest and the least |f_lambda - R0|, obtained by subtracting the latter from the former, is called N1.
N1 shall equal 1.68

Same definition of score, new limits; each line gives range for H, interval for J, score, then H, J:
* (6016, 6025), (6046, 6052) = 1.3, 1.01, 0.3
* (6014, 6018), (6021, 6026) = 0.2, 0.53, 0.4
